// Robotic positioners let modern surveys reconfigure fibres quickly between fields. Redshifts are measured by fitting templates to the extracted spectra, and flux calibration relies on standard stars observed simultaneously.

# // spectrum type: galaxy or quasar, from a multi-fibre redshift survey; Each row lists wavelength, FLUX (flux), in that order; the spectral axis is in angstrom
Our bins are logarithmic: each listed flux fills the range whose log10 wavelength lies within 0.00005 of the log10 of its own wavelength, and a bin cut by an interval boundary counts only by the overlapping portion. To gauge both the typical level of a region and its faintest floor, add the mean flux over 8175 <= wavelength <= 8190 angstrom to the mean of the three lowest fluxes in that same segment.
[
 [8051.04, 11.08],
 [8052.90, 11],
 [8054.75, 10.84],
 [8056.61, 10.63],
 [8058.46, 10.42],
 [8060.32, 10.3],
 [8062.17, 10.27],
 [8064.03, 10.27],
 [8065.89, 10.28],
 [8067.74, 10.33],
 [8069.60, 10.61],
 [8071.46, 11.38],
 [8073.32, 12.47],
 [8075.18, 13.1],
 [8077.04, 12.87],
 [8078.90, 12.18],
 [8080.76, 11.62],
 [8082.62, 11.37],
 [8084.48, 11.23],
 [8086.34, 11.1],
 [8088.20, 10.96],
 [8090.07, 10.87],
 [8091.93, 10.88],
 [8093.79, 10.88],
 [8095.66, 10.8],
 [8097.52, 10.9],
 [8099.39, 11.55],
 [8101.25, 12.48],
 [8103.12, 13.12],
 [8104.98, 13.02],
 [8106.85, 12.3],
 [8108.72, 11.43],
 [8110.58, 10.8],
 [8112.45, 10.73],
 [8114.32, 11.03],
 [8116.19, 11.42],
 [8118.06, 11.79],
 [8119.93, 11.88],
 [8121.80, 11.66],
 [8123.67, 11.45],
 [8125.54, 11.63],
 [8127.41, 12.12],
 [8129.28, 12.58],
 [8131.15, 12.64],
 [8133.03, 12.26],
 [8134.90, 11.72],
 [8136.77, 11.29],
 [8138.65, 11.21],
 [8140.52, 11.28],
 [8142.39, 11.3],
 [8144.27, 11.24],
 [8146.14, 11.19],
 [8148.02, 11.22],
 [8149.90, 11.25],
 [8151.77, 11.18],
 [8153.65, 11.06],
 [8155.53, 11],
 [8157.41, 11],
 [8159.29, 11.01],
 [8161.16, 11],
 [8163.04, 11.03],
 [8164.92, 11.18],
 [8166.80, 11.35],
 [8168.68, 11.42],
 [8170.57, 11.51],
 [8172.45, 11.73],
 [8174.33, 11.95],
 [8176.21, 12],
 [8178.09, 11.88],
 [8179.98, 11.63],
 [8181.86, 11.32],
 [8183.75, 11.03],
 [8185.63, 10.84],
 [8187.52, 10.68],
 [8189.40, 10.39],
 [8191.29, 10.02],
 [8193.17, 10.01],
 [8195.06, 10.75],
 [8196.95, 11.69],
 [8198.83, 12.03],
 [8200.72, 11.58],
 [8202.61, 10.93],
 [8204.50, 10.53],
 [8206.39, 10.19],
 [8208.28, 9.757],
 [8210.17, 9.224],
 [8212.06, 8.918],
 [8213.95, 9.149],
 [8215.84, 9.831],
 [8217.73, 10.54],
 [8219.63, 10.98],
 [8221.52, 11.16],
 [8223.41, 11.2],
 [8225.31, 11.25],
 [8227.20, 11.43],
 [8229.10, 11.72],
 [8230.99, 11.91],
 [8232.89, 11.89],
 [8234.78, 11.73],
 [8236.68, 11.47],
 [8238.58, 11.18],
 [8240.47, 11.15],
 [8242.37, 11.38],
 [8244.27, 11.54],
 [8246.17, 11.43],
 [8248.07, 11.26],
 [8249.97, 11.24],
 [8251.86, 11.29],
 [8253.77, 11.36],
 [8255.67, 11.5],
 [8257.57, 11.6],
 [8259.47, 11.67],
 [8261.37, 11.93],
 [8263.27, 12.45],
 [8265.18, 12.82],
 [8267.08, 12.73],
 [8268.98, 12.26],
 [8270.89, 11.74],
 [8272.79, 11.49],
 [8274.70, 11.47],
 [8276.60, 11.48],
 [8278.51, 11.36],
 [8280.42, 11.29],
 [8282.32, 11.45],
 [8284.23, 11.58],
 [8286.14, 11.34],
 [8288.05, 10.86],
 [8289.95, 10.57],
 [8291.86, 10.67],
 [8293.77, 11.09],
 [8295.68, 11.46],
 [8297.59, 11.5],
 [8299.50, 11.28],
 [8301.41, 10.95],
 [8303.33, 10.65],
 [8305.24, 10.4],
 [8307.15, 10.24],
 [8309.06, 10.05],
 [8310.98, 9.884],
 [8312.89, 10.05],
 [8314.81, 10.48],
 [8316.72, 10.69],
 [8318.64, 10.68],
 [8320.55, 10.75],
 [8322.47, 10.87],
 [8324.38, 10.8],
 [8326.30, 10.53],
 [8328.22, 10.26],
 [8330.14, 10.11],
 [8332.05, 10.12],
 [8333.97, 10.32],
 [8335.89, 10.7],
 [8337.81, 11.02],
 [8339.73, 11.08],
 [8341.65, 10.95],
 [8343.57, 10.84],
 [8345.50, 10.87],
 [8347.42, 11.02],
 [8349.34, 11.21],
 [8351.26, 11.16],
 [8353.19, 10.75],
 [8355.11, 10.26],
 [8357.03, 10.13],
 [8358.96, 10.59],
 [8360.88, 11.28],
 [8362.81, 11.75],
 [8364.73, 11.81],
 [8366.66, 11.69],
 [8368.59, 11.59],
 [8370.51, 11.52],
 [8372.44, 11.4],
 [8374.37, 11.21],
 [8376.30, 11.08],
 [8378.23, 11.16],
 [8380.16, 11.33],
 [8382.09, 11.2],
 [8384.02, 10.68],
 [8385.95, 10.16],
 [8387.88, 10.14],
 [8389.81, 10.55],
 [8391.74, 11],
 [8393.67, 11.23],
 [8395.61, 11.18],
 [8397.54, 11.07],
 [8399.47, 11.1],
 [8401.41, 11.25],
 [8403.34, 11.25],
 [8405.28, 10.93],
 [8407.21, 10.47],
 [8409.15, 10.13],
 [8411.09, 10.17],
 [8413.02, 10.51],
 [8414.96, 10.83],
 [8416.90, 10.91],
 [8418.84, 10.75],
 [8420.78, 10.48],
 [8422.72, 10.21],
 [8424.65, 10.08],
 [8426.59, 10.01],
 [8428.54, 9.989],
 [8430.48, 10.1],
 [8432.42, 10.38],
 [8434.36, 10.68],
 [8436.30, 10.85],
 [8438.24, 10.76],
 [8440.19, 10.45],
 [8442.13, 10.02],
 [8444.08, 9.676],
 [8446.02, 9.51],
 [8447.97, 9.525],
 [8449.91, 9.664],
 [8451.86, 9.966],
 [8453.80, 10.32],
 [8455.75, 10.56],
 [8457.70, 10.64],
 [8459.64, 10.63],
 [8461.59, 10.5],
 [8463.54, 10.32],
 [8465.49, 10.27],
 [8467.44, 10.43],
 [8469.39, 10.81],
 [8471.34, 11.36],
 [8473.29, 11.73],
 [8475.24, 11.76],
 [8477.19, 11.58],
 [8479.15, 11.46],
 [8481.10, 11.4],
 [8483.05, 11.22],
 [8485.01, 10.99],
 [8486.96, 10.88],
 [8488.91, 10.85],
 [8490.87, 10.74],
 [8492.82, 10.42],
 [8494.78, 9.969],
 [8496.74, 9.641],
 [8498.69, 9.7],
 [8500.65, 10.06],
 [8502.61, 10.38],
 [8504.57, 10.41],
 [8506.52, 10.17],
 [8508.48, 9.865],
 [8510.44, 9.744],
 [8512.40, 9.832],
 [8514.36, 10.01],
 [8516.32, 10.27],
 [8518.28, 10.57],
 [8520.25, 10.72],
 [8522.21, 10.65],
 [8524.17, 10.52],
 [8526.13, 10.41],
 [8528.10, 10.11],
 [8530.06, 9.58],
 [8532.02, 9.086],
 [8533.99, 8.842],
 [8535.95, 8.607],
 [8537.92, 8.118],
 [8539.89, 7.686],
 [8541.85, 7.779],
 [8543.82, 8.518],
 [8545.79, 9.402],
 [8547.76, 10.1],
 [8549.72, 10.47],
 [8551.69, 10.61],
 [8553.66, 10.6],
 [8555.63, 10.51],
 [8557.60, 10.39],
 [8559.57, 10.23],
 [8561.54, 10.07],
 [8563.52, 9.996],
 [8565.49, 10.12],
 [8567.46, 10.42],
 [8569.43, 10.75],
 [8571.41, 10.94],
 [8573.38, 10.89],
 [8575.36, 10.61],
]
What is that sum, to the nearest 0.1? 21.9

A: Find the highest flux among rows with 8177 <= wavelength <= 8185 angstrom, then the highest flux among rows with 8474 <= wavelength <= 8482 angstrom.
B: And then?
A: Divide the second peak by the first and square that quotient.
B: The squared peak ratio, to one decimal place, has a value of 1.0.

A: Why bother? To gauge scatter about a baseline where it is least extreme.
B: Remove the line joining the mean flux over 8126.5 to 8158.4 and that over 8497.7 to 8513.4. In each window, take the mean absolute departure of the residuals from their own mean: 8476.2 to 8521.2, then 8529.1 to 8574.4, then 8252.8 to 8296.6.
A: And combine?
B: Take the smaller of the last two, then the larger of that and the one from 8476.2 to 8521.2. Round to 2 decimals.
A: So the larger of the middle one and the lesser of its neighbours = 0.47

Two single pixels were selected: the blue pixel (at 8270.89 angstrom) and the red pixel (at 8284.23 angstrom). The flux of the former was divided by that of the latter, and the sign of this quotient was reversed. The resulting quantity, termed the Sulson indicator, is -1.01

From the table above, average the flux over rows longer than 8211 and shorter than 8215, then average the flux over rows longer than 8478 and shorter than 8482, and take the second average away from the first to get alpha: -2.4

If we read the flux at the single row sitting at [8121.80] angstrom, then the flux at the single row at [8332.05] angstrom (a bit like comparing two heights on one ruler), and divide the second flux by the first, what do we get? 0.87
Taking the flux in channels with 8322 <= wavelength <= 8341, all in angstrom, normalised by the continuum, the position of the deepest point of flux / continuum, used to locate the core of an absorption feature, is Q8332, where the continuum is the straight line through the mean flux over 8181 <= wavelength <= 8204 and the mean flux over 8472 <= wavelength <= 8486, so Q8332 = 8330.14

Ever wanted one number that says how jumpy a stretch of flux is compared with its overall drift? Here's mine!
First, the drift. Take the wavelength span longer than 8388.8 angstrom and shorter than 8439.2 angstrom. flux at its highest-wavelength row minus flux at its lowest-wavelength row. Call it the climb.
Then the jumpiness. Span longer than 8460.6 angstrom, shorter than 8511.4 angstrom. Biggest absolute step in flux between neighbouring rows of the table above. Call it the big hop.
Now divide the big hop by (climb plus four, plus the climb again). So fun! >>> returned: 0.12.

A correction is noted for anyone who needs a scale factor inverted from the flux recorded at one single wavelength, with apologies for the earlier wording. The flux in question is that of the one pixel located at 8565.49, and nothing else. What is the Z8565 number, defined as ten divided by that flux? 0.99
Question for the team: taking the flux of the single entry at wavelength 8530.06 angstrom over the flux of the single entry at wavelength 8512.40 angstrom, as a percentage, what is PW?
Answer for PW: 97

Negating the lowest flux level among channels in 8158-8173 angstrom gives -11.0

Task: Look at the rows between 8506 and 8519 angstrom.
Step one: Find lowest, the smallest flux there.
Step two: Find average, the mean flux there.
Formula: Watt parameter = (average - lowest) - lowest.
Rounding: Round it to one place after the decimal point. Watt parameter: -9.4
